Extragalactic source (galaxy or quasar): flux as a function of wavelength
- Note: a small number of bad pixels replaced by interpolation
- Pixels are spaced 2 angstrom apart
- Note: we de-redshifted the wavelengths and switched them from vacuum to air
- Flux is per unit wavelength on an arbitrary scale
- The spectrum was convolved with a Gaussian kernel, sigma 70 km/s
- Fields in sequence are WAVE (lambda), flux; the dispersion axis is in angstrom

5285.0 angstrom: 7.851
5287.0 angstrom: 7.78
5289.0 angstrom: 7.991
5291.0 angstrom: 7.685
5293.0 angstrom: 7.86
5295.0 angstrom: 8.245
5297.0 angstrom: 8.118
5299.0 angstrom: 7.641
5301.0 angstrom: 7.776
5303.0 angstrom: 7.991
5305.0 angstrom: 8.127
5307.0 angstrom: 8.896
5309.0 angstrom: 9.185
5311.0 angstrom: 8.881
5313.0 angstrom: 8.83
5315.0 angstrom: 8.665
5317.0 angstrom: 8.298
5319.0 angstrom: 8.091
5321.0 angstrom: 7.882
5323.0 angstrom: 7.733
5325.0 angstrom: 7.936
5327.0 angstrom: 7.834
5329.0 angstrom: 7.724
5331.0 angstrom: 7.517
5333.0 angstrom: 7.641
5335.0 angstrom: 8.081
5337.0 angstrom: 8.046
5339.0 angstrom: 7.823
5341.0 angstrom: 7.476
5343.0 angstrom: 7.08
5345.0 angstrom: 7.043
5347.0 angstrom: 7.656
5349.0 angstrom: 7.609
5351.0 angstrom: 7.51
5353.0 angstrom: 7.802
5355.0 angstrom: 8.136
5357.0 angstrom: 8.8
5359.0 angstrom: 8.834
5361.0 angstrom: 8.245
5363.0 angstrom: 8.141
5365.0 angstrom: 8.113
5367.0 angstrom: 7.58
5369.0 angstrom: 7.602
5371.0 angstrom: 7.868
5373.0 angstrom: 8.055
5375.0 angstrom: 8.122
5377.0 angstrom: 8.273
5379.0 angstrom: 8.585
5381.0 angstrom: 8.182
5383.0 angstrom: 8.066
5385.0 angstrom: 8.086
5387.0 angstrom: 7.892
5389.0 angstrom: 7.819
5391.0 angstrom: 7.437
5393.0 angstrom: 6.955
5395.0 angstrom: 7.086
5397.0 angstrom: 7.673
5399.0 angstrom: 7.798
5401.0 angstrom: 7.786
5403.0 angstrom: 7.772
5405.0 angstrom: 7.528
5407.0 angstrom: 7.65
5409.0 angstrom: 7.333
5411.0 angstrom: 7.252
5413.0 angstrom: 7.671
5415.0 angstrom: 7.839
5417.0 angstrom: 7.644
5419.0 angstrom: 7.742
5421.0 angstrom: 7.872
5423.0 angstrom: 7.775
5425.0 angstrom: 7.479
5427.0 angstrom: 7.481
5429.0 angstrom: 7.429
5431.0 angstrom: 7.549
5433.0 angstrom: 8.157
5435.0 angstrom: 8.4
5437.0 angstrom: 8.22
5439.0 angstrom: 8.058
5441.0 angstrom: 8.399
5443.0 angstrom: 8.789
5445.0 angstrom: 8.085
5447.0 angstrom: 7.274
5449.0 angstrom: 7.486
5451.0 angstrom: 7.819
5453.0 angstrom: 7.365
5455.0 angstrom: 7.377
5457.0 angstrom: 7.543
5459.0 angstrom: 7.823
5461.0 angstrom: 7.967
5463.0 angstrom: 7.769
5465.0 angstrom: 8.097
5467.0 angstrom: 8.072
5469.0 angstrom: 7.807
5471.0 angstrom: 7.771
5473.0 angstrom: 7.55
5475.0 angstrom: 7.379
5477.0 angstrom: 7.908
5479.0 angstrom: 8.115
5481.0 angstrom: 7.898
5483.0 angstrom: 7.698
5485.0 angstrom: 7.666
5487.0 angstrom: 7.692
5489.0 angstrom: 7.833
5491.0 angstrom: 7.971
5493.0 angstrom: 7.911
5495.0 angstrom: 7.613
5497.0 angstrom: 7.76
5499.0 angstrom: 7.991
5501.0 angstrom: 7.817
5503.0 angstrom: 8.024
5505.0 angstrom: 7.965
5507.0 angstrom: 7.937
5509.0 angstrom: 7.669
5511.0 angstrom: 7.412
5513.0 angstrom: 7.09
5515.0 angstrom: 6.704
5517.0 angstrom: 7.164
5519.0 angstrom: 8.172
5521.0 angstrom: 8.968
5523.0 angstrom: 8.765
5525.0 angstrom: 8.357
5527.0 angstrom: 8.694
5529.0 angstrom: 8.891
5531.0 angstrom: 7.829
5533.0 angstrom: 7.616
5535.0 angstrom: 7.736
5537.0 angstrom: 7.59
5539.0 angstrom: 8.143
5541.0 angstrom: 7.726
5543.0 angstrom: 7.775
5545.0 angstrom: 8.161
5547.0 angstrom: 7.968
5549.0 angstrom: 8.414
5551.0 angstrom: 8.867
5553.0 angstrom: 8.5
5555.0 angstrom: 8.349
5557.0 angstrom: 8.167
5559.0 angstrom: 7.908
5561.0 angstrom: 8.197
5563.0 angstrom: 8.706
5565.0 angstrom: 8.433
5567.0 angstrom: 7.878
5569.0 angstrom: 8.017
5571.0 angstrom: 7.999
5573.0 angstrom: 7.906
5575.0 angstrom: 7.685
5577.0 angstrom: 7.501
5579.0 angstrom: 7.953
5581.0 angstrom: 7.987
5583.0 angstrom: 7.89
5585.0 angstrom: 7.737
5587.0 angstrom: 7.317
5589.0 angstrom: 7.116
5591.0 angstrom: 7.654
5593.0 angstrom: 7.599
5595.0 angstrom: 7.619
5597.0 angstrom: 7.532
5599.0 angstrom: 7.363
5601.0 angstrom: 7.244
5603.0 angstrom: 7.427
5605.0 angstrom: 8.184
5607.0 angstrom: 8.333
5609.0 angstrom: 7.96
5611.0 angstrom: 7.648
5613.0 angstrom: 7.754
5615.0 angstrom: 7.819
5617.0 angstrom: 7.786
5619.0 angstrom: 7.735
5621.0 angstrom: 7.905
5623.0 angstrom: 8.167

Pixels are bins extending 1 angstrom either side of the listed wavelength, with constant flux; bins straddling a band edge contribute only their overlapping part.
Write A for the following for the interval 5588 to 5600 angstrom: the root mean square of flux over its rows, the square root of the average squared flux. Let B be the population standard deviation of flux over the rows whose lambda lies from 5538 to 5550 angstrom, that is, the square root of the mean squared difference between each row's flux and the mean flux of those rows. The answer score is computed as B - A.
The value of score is -7.2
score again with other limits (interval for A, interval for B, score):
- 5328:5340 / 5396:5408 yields -7.7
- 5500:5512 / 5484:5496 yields -7.7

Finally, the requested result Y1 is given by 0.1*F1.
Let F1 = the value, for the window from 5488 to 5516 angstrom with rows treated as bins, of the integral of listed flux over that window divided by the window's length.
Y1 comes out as 0.769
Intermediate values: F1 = 7.69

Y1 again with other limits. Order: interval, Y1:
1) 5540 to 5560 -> 0.818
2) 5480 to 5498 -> 0.778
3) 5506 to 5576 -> 0.804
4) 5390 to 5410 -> 0.750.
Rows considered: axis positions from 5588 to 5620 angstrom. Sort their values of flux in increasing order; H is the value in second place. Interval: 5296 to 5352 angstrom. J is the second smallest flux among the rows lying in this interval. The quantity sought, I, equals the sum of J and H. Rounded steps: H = 7.244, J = 7.08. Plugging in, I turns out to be 14.3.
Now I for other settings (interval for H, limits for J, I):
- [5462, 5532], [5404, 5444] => 14.4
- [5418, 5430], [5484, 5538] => 14.6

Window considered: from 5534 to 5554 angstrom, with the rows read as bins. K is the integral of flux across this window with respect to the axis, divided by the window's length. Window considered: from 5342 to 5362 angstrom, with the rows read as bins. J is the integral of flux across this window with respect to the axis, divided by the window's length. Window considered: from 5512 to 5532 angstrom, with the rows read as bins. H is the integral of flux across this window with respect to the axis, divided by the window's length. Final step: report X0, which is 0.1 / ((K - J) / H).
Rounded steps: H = 8.06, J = 7.9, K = 8.09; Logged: 4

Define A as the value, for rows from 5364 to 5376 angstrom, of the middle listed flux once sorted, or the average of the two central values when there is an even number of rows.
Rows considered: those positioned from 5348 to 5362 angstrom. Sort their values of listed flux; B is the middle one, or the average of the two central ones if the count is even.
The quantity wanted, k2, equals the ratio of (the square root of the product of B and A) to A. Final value 1.01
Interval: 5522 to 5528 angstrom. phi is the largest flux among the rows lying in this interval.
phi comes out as 8.765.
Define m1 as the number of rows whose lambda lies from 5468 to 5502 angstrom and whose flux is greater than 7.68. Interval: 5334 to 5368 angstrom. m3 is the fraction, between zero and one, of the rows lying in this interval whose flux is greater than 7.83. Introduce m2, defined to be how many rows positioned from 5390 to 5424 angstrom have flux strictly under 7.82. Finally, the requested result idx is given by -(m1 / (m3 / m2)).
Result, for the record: -414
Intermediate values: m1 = 13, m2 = 15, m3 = 0.47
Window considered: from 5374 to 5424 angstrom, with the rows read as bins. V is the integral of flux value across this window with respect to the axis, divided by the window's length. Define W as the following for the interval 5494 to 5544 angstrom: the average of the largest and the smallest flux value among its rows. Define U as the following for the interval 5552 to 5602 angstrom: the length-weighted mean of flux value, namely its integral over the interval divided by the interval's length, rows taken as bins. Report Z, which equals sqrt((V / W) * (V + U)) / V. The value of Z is 0.507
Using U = 7.9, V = 7.75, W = 7.84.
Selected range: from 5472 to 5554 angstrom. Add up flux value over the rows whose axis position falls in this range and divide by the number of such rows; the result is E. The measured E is 7.9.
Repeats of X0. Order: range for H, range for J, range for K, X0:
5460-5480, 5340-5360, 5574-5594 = -5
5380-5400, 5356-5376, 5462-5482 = -3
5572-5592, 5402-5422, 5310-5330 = 1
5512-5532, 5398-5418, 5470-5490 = 7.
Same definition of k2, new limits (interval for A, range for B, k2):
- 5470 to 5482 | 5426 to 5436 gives 0.98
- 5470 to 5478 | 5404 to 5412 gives 0.98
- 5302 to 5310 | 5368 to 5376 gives 0.97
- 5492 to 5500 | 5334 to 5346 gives 0.99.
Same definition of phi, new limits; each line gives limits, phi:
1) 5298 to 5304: 7.991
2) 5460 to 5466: 8.097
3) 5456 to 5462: 7.967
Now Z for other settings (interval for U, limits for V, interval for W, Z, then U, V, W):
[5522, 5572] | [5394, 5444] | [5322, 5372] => 0.509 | 8.2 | 7.78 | 7.94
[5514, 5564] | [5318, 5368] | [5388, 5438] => 0.515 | 8.1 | 7.85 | 7.68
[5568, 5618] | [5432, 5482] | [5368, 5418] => 0.505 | 7.7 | 7.89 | 7.77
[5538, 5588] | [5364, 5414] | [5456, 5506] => 0.513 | 8.0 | 7.77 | 7.75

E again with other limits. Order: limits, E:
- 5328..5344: 7.7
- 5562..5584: 8.0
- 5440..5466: 7.8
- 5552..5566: 8.3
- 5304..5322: 8.5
